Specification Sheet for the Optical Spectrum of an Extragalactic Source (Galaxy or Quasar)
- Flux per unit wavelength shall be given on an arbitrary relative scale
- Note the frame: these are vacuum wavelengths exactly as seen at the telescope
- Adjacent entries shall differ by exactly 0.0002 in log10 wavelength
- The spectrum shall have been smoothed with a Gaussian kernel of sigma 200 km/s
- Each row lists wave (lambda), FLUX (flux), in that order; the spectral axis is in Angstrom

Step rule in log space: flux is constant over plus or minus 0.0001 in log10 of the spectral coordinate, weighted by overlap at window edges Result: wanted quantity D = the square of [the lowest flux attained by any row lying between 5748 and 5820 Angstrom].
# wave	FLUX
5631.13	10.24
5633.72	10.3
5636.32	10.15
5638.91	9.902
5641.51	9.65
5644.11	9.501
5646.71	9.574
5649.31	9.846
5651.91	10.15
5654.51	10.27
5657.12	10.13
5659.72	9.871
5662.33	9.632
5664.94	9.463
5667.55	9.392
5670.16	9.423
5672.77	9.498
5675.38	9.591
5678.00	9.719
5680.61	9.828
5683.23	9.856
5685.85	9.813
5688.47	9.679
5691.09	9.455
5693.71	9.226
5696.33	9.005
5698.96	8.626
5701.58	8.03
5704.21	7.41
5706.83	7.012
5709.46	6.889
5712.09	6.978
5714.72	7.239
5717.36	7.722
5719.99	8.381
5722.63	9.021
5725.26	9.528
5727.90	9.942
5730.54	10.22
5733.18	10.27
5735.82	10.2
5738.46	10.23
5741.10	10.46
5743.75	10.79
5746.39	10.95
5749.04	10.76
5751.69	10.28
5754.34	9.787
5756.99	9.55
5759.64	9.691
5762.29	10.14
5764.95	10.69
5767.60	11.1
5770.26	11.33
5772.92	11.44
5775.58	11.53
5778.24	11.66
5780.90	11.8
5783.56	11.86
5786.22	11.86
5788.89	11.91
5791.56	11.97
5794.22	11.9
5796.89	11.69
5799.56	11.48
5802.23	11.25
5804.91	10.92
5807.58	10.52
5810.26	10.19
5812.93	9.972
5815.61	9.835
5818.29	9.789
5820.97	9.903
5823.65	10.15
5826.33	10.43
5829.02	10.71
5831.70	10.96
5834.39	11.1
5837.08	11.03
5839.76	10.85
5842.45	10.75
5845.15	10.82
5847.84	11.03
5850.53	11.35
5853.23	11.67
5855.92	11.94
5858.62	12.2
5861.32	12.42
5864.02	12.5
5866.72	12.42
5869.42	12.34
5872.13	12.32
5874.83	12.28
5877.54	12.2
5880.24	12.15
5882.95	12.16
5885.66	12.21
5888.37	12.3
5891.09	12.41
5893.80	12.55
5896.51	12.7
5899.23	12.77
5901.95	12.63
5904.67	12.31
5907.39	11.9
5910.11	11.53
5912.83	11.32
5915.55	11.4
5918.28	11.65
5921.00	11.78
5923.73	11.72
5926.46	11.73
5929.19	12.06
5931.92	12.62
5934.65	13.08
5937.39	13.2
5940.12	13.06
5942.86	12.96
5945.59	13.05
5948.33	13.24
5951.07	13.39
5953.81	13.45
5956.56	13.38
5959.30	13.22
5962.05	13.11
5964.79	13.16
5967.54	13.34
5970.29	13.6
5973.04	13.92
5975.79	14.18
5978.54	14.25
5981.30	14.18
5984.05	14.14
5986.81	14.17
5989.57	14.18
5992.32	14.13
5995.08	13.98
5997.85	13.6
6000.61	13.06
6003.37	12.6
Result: 91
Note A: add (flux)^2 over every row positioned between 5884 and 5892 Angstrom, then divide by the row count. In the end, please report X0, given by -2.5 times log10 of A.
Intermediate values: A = 151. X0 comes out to -5.45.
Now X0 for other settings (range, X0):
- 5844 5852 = -5.22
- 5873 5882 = -5.43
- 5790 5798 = -5.37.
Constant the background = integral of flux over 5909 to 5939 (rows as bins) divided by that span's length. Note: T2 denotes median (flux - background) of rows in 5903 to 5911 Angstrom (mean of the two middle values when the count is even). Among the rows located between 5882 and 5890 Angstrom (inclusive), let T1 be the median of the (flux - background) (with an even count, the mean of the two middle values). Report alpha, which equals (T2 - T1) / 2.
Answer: -0.2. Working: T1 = 0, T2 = 0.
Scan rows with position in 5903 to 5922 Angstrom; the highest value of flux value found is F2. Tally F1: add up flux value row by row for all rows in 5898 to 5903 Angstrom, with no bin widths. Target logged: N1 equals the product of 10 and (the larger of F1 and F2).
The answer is 254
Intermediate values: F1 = 25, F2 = 12.31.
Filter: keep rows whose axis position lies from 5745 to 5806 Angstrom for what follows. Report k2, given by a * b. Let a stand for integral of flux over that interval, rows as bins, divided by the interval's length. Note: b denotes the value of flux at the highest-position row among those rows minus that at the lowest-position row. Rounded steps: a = 11.1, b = 0.0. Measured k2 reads 0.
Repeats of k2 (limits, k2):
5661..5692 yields -2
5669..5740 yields 7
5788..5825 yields -19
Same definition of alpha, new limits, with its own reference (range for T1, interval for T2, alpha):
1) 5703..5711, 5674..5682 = 1.4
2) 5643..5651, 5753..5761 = 0.1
